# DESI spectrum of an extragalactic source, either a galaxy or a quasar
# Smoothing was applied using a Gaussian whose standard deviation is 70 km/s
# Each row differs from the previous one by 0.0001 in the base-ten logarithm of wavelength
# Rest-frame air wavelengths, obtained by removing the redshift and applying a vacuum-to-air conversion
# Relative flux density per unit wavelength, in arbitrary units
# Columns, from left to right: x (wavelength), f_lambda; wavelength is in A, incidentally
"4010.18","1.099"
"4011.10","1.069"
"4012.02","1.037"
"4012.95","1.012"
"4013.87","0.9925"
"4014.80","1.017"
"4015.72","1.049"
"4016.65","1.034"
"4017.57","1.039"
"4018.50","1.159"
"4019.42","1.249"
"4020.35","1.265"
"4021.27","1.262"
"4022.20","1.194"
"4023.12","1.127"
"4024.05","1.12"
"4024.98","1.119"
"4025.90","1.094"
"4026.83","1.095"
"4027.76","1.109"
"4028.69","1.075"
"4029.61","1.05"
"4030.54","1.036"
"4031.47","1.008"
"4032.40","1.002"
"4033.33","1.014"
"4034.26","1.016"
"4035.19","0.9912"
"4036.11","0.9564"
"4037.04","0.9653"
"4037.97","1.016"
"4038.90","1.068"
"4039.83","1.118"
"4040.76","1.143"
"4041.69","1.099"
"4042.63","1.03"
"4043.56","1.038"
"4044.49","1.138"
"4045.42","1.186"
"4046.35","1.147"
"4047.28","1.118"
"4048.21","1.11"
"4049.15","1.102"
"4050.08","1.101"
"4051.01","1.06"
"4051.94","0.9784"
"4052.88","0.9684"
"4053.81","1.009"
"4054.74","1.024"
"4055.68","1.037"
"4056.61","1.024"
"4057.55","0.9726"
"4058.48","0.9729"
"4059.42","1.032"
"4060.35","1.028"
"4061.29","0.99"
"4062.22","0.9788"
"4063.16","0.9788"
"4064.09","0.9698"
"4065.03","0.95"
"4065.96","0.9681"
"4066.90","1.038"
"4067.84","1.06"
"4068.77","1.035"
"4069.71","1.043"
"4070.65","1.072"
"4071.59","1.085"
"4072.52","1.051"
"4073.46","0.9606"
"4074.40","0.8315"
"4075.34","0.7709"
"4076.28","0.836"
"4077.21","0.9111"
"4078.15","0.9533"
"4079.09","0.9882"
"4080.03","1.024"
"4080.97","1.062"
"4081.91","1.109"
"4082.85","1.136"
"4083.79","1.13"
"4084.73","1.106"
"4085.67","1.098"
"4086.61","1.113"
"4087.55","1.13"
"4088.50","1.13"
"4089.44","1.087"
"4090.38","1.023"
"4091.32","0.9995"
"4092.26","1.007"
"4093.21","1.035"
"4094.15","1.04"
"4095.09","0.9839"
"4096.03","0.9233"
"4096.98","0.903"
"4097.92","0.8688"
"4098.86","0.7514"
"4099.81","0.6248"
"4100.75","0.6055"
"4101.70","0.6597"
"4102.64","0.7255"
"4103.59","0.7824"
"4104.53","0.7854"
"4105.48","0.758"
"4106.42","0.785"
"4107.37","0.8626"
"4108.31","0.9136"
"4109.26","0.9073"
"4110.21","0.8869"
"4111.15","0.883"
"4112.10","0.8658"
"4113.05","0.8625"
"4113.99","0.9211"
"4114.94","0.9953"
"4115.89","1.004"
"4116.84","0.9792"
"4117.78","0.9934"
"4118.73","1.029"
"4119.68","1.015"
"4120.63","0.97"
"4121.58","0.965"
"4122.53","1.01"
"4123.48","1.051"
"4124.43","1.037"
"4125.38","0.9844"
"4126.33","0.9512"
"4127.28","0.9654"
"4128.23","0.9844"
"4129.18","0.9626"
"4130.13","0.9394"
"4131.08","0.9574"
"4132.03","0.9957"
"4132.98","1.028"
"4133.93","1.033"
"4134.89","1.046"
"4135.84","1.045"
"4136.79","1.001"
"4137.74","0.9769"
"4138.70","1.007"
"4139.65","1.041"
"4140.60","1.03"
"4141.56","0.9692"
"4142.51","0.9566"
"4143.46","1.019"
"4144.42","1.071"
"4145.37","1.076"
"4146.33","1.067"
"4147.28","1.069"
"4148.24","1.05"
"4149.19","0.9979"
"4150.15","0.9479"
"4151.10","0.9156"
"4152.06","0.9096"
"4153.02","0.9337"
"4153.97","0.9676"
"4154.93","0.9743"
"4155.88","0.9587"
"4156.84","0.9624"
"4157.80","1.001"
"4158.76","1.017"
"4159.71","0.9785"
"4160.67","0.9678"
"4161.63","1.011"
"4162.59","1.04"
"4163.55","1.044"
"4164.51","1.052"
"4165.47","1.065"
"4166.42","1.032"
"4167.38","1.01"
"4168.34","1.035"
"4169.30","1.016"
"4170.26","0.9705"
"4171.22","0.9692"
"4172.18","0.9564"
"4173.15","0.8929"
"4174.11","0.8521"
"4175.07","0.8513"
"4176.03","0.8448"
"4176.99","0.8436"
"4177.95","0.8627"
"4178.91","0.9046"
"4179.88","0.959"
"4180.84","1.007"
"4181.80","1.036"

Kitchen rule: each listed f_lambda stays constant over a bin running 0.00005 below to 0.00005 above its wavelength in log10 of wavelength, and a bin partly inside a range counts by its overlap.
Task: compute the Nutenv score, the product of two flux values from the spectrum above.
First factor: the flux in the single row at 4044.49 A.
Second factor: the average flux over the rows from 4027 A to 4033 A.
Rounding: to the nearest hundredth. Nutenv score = 1.19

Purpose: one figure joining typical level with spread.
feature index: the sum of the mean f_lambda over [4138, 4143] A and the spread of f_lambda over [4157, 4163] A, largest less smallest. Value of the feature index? 1.07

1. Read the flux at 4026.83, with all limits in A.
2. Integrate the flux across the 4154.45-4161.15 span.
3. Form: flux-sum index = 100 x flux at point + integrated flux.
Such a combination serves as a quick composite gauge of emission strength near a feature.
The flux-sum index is 116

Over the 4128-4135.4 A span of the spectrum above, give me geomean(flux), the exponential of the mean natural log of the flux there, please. 0.99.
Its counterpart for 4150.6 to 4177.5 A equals 0.96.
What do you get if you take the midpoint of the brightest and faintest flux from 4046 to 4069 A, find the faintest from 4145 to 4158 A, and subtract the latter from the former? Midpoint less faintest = 0.14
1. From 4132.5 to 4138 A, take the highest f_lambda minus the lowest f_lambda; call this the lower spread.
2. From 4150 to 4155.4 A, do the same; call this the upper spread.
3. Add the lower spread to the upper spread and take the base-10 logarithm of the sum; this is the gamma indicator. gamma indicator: -0.9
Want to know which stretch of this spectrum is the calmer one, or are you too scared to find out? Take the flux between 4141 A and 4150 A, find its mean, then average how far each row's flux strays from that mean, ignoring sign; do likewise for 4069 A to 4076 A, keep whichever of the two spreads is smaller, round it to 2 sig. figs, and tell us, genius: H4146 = 0.040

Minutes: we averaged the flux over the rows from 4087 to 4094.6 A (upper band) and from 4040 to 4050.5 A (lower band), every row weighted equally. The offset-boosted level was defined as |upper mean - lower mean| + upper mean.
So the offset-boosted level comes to 1.11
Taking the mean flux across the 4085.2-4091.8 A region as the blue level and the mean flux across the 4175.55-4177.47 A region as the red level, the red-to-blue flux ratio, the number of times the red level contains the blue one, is 0.78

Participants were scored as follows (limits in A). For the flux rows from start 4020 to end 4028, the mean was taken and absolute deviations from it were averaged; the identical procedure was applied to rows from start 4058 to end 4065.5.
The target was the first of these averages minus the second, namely 0.04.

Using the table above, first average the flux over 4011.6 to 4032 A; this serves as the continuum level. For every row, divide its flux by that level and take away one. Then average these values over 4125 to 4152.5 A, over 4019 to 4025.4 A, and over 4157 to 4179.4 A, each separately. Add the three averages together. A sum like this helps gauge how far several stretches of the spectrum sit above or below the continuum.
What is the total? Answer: -0.12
